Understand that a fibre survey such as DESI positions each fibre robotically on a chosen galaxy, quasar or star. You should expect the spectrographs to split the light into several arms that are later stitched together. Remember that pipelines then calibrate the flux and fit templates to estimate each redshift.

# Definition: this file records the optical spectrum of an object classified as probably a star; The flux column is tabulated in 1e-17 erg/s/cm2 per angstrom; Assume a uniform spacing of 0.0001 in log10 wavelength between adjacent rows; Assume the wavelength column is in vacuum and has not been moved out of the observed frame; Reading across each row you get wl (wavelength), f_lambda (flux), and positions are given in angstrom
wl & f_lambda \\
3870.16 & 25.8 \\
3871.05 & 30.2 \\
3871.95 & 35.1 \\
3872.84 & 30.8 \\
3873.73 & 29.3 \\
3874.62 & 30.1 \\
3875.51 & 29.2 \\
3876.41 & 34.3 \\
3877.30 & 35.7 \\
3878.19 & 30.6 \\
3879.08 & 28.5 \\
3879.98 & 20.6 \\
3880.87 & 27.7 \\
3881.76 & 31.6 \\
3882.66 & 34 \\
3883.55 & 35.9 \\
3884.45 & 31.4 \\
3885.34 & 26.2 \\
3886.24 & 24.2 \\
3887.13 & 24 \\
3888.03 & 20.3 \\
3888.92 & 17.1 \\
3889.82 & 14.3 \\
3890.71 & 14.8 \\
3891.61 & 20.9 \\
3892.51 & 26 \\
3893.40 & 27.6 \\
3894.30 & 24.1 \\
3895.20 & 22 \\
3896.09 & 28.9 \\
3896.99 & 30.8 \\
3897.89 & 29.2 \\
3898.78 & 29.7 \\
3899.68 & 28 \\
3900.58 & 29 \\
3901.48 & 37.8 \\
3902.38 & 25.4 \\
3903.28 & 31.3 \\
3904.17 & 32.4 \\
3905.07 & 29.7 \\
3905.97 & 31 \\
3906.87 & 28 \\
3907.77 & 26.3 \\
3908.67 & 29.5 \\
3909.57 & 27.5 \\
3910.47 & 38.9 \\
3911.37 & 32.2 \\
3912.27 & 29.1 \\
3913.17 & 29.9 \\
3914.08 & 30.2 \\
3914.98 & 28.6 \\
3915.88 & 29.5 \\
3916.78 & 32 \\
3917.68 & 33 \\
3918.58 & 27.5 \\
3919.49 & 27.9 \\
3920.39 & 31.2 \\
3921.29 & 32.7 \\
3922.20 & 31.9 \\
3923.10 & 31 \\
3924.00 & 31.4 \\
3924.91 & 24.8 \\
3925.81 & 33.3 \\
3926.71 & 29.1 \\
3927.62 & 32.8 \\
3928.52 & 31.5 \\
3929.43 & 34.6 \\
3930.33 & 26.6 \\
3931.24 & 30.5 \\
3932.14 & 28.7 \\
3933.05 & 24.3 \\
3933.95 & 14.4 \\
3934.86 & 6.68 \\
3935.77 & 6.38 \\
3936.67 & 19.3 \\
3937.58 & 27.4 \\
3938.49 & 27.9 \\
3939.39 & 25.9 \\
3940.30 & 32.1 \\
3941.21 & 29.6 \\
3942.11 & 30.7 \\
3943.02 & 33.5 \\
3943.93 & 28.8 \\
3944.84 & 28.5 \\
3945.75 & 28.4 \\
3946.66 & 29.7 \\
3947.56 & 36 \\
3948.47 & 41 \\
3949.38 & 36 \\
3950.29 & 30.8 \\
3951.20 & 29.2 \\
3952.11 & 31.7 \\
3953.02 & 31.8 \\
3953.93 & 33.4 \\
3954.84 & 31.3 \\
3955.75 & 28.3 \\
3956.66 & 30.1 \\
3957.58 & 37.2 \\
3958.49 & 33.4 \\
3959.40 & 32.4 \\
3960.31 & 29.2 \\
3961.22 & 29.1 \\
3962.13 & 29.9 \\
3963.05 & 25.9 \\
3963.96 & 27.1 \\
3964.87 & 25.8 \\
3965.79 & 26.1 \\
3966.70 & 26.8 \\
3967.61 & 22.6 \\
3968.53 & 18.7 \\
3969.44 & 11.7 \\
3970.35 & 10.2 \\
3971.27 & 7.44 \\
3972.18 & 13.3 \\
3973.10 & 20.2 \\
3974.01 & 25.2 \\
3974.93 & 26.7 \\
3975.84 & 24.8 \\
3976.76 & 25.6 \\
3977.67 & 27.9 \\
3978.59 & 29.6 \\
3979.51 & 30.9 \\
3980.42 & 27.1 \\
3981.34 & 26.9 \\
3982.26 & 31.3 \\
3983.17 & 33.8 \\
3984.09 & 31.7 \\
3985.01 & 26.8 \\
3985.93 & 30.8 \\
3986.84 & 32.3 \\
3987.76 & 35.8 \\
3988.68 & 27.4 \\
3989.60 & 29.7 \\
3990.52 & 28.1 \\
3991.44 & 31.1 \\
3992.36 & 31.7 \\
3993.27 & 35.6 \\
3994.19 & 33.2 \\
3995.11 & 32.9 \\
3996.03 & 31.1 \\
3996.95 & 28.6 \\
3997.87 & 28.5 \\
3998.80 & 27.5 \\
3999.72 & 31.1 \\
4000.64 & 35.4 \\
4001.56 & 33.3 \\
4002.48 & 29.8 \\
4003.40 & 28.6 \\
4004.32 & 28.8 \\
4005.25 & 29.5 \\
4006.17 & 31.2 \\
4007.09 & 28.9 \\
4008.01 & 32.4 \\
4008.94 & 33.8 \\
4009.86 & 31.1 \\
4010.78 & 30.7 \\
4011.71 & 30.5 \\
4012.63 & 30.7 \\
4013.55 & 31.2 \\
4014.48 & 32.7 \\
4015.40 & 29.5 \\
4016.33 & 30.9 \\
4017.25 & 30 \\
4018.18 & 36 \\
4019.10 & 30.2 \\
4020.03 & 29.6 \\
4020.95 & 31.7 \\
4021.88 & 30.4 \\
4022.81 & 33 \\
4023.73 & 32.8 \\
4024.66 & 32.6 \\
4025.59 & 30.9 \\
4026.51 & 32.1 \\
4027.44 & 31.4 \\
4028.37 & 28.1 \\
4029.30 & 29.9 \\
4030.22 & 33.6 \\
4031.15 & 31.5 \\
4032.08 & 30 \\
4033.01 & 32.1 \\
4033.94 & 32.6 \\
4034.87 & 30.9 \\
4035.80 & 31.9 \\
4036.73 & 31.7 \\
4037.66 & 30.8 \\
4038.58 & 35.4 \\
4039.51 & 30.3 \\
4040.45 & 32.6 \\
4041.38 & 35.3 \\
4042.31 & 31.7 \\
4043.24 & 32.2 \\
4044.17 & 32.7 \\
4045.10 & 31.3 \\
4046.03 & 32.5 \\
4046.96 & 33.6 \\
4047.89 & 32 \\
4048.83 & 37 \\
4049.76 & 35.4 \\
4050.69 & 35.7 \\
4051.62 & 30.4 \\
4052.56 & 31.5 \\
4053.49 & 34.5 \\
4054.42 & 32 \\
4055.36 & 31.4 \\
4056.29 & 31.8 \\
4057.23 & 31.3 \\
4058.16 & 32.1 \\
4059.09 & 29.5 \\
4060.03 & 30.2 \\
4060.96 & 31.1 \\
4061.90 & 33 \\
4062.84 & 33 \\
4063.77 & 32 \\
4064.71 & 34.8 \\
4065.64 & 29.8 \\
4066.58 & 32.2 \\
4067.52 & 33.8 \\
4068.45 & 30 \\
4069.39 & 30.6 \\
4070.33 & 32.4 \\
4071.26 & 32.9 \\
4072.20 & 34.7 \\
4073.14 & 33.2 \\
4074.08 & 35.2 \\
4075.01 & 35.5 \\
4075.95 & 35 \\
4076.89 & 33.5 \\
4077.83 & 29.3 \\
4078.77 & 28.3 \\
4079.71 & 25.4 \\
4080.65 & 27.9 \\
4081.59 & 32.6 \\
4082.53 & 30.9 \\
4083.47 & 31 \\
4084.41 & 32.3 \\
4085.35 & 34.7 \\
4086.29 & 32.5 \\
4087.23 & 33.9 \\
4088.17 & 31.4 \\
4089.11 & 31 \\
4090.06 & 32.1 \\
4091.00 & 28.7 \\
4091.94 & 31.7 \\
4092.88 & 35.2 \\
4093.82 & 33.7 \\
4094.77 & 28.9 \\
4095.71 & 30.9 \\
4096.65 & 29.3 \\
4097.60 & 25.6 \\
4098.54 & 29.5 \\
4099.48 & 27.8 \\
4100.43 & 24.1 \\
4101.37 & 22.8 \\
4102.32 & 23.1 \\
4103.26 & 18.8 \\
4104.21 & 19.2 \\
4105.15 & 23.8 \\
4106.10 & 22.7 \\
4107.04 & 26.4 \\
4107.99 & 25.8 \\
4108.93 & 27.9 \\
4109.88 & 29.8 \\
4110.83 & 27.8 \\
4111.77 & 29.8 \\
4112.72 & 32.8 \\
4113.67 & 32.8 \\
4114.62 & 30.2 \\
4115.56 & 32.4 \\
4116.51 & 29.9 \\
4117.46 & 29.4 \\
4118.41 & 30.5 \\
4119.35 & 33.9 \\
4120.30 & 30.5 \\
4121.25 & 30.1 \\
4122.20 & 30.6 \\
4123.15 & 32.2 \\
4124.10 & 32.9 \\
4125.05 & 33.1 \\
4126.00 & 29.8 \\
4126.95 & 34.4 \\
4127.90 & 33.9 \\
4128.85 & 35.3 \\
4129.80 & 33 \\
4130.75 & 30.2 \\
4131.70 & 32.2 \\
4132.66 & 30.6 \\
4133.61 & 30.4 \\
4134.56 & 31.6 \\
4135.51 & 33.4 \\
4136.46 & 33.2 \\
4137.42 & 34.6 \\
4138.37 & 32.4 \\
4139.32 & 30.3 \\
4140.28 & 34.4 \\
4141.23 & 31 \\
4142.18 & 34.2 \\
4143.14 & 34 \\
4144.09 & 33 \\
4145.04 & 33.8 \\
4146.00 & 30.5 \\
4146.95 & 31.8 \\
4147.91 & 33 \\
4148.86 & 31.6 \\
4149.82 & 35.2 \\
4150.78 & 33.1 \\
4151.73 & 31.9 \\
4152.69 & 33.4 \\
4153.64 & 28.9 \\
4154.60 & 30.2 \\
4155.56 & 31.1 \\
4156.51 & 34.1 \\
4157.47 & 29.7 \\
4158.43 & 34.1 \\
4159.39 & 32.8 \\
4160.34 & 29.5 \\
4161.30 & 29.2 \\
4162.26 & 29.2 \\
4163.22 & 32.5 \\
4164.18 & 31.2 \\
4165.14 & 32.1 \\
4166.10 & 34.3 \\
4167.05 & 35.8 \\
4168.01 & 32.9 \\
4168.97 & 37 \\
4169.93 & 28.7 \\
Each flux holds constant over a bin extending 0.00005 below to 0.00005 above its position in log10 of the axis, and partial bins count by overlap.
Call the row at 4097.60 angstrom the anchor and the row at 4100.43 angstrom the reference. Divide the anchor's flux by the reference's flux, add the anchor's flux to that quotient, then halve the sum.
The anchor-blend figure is 13.3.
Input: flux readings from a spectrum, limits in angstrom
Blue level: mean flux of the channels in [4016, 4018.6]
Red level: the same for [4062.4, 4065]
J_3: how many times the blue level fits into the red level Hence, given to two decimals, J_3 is 1.03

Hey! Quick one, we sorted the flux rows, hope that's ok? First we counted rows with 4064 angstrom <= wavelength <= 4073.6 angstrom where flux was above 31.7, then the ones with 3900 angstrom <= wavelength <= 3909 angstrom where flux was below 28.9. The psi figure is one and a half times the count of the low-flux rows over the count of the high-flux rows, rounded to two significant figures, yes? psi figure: 0.64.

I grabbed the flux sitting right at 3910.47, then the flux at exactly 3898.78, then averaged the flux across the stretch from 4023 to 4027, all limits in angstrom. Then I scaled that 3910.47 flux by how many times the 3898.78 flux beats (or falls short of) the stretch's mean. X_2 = 36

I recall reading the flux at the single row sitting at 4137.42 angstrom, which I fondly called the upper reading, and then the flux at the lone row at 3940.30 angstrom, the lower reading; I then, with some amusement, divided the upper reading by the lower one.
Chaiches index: 1.08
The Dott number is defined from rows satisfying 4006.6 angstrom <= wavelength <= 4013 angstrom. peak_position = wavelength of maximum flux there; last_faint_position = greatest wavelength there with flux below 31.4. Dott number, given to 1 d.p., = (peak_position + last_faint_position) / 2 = 4010.8 angstrom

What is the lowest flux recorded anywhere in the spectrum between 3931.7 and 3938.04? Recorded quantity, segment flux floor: 6.38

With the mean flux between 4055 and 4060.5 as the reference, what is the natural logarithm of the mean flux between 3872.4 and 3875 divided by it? -0.03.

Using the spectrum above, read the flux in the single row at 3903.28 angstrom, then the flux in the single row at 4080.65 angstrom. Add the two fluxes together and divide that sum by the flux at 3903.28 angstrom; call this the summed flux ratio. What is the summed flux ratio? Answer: 1.89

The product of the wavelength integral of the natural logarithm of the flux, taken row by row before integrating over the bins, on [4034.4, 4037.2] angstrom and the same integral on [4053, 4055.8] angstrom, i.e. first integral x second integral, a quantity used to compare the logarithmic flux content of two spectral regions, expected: 94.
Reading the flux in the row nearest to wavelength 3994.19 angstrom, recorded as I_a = 33.2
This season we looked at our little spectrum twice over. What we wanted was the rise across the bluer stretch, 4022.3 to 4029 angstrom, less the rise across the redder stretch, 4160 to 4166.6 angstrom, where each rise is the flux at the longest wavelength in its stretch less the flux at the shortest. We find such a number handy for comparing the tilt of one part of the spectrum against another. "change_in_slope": -10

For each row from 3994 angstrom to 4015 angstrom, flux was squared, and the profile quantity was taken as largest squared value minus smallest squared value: 497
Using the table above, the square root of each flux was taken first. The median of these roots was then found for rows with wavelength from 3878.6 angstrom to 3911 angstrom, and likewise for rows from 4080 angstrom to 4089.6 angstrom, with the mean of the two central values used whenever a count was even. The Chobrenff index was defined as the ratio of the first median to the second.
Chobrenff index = 0.94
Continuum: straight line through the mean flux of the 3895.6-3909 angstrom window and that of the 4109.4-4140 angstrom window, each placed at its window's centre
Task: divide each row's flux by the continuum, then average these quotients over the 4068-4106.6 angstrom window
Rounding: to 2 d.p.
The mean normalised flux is 0.95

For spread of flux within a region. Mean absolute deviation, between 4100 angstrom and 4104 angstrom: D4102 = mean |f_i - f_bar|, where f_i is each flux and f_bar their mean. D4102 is 1.7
